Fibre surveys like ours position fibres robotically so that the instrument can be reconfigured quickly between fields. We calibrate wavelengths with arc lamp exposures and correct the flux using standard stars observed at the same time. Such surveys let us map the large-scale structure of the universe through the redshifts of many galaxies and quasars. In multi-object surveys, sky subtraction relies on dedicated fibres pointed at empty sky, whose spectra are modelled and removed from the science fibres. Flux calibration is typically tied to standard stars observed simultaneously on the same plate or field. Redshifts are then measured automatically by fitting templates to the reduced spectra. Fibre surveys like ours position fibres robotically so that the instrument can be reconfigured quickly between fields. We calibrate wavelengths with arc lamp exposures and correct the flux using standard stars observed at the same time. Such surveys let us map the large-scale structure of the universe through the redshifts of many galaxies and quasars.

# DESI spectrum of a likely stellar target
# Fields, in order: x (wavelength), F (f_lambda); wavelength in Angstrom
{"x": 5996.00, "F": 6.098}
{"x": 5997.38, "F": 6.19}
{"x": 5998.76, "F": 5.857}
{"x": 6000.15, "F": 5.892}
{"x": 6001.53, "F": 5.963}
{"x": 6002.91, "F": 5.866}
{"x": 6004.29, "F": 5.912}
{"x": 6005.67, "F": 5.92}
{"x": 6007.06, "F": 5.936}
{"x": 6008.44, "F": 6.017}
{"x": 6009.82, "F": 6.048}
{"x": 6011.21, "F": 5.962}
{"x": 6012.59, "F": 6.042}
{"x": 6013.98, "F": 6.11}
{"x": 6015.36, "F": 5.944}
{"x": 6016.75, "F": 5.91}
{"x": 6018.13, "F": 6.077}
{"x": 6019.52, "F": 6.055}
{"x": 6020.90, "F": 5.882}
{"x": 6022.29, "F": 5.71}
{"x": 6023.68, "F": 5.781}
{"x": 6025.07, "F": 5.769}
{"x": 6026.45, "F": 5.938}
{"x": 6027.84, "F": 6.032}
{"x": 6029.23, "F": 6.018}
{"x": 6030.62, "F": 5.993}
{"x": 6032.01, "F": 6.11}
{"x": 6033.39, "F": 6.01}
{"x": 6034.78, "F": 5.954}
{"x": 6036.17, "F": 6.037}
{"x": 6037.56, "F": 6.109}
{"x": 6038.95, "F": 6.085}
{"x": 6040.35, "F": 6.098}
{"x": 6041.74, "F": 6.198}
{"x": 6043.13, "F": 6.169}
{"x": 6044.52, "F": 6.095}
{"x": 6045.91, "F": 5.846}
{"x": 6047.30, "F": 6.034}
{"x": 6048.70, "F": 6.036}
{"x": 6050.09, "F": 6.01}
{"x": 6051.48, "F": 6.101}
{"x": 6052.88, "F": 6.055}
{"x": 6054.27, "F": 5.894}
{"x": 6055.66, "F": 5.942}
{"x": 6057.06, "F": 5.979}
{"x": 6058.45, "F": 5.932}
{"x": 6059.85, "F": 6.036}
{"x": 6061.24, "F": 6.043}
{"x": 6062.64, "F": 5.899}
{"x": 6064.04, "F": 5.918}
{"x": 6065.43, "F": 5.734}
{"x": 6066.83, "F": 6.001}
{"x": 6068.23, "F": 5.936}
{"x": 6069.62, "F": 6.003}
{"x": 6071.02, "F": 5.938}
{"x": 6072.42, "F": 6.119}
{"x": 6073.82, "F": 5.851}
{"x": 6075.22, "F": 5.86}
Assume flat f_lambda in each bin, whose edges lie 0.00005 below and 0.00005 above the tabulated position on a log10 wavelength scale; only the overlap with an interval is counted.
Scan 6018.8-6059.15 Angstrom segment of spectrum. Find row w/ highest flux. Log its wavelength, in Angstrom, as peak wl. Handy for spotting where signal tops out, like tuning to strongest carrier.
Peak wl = 6041.74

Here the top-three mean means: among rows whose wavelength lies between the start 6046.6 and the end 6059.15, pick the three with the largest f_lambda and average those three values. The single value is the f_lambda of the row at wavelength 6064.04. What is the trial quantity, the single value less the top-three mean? -0.15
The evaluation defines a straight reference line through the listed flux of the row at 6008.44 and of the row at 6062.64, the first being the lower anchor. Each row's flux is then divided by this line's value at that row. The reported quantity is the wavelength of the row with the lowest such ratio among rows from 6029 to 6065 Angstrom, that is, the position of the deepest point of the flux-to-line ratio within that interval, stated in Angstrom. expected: 6045.91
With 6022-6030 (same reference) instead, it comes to 6022.29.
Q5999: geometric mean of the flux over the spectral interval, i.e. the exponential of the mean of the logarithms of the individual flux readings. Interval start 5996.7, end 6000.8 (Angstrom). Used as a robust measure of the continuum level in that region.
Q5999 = 5.978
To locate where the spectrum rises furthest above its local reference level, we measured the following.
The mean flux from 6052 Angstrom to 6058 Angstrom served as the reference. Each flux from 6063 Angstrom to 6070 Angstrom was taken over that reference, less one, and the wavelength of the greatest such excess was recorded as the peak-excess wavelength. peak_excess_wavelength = 6069.62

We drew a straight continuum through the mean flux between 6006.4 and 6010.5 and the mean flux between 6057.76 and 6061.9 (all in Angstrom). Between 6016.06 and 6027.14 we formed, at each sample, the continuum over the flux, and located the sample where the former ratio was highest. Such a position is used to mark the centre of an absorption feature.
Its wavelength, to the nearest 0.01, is 6022.29 Angstrom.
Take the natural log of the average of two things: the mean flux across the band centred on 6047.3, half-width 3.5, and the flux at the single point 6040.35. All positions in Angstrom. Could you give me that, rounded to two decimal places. 1.80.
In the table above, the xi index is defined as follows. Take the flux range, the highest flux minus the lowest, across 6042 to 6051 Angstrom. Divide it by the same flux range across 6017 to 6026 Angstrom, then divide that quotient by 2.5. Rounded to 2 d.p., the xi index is 0.35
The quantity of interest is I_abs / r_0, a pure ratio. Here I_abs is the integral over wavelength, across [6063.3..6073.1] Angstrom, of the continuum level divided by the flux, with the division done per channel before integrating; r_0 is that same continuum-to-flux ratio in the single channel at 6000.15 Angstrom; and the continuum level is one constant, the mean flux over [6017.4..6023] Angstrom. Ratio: 10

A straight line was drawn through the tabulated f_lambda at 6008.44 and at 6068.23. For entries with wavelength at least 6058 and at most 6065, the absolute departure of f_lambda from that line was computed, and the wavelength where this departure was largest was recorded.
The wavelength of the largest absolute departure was 6061.24 Angstrom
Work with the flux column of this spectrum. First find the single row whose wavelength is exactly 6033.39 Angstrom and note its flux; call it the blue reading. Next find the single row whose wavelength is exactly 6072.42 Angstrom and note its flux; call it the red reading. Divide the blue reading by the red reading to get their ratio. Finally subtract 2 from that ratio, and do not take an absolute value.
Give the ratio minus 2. -1.018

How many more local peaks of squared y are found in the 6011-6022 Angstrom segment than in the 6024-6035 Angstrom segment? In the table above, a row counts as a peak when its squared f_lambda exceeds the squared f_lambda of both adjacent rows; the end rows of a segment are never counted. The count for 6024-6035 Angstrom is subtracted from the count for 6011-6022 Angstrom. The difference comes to 0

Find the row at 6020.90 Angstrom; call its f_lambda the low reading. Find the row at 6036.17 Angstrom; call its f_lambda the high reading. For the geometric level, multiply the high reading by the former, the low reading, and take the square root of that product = 5.96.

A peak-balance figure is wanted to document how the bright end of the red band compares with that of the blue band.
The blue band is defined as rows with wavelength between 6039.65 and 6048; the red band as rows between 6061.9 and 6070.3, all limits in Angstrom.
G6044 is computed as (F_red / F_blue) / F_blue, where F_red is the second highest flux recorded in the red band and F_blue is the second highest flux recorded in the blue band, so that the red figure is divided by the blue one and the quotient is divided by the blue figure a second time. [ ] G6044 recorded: 0.158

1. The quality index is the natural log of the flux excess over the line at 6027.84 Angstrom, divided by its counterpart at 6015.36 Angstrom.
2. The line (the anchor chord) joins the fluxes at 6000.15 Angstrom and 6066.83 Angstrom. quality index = 1.3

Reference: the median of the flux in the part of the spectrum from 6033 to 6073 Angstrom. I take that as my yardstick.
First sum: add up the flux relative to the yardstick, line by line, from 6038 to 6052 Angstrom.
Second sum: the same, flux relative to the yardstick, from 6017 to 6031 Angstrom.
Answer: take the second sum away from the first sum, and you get 0.24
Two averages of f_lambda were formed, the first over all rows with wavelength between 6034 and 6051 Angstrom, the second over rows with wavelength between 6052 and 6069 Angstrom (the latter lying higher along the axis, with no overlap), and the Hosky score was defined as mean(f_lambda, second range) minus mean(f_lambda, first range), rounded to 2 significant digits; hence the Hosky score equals -0.11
